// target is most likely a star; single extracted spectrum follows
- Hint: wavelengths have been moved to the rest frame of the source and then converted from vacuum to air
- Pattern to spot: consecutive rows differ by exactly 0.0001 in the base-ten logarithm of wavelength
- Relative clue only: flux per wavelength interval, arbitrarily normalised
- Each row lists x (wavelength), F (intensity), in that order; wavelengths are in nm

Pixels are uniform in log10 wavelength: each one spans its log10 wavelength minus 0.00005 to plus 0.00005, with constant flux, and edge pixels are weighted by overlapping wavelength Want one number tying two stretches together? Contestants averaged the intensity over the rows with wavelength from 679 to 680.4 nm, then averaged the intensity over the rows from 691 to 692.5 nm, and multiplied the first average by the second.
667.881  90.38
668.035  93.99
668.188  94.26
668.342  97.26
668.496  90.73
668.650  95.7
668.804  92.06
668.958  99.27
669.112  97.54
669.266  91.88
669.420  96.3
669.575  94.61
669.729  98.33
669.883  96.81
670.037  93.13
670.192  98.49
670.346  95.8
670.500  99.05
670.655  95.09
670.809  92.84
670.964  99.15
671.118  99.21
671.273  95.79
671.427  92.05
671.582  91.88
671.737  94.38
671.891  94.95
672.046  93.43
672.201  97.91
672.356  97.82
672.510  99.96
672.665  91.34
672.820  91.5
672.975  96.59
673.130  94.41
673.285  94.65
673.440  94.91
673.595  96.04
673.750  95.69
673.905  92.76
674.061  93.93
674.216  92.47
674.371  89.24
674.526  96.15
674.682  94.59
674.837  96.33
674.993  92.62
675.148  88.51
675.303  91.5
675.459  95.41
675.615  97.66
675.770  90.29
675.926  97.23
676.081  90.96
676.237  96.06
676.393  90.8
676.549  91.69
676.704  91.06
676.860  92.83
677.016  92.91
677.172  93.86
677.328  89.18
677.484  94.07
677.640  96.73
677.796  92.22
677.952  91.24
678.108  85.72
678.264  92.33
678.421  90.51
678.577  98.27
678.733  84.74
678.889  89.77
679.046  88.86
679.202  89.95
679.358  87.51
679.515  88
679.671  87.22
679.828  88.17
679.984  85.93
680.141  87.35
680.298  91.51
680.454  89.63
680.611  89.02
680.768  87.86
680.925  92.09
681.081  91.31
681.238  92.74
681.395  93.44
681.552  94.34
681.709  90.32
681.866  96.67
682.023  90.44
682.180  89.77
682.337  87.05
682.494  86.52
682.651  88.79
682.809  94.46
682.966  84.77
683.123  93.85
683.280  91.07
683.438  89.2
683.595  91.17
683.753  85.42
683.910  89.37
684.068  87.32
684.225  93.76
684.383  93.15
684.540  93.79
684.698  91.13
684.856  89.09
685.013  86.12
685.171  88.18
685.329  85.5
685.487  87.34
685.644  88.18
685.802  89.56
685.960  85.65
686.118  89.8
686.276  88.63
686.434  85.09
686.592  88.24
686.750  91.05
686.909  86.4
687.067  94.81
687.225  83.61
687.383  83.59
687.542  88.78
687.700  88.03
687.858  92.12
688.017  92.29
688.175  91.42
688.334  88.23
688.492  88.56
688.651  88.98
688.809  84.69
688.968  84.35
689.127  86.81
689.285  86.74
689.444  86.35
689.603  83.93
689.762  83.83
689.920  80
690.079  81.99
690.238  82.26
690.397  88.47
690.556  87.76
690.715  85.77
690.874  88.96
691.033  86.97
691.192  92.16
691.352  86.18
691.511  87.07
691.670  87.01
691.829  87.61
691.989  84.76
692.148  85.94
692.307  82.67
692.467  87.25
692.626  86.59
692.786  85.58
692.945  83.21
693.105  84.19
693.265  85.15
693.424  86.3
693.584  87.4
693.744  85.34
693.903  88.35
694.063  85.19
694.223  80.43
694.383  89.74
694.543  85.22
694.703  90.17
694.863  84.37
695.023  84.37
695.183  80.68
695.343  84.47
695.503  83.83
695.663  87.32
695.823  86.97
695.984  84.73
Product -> 7659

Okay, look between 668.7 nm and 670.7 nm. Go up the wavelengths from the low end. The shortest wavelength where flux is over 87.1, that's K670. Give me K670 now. 668.804 nm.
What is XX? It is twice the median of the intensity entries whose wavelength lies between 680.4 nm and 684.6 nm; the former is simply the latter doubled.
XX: 181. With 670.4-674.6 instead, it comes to 190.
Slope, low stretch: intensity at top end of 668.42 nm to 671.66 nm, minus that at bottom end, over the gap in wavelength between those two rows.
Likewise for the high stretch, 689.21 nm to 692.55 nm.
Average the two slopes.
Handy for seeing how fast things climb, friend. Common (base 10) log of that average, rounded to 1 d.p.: -0.6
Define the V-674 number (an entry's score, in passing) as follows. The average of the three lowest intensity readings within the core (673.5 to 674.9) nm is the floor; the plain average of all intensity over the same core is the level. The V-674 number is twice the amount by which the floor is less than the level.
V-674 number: 5.3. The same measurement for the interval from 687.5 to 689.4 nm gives 6.3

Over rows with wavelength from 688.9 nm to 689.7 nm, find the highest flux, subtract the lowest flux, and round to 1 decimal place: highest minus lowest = 2.9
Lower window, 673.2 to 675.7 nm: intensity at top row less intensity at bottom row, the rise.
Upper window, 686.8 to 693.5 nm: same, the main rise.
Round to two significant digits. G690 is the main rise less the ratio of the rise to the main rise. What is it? 30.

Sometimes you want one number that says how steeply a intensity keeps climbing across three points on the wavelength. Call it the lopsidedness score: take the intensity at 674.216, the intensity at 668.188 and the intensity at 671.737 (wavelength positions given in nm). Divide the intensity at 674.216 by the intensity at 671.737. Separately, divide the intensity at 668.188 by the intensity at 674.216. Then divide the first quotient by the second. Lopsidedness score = 0.96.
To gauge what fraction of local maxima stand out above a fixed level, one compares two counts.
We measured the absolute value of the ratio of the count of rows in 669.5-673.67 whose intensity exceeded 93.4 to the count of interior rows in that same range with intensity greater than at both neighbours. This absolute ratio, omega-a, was 2.6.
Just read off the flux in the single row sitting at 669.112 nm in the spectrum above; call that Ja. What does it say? 97.54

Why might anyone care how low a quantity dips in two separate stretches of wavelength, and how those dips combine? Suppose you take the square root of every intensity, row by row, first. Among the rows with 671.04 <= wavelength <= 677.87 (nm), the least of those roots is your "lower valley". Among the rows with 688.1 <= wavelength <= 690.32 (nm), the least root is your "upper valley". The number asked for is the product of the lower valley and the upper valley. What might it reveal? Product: 84.1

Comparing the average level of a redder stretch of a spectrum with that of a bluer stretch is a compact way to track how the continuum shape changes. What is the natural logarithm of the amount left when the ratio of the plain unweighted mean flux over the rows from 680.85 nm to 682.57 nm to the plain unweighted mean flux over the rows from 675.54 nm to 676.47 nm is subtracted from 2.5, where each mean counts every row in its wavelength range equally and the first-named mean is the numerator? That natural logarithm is 0.423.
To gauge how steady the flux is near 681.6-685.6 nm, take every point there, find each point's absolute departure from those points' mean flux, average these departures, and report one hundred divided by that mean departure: 39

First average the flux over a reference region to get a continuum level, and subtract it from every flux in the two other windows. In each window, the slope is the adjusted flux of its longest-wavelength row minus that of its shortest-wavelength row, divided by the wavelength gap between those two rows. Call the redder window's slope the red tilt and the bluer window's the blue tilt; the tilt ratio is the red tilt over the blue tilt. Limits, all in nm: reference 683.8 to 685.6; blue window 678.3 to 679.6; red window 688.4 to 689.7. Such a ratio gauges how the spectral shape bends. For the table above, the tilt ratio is 1.8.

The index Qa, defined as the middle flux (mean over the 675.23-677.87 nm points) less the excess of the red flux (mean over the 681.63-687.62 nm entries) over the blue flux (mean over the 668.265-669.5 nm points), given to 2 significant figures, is 99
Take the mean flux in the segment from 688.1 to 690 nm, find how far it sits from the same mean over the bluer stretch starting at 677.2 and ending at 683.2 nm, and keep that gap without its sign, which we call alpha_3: 4.2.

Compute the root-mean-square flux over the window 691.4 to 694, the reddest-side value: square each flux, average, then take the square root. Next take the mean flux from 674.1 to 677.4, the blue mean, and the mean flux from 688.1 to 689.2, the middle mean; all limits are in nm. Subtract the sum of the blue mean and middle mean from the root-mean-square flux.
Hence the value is -94.6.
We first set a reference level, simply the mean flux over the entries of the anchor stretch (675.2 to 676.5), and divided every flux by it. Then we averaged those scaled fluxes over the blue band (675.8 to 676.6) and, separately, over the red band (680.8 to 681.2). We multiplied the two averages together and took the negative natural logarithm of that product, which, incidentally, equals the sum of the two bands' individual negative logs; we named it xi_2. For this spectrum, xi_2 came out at 0.03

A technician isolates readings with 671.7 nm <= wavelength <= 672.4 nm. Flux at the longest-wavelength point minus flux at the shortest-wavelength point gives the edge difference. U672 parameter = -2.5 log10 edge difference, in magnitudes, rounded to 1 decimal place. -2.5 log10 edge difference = -1.3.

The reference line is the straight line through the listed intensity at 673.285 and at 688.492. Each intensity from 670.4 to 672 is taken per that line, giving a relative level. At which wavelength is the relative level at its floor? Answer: 671.582 nm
